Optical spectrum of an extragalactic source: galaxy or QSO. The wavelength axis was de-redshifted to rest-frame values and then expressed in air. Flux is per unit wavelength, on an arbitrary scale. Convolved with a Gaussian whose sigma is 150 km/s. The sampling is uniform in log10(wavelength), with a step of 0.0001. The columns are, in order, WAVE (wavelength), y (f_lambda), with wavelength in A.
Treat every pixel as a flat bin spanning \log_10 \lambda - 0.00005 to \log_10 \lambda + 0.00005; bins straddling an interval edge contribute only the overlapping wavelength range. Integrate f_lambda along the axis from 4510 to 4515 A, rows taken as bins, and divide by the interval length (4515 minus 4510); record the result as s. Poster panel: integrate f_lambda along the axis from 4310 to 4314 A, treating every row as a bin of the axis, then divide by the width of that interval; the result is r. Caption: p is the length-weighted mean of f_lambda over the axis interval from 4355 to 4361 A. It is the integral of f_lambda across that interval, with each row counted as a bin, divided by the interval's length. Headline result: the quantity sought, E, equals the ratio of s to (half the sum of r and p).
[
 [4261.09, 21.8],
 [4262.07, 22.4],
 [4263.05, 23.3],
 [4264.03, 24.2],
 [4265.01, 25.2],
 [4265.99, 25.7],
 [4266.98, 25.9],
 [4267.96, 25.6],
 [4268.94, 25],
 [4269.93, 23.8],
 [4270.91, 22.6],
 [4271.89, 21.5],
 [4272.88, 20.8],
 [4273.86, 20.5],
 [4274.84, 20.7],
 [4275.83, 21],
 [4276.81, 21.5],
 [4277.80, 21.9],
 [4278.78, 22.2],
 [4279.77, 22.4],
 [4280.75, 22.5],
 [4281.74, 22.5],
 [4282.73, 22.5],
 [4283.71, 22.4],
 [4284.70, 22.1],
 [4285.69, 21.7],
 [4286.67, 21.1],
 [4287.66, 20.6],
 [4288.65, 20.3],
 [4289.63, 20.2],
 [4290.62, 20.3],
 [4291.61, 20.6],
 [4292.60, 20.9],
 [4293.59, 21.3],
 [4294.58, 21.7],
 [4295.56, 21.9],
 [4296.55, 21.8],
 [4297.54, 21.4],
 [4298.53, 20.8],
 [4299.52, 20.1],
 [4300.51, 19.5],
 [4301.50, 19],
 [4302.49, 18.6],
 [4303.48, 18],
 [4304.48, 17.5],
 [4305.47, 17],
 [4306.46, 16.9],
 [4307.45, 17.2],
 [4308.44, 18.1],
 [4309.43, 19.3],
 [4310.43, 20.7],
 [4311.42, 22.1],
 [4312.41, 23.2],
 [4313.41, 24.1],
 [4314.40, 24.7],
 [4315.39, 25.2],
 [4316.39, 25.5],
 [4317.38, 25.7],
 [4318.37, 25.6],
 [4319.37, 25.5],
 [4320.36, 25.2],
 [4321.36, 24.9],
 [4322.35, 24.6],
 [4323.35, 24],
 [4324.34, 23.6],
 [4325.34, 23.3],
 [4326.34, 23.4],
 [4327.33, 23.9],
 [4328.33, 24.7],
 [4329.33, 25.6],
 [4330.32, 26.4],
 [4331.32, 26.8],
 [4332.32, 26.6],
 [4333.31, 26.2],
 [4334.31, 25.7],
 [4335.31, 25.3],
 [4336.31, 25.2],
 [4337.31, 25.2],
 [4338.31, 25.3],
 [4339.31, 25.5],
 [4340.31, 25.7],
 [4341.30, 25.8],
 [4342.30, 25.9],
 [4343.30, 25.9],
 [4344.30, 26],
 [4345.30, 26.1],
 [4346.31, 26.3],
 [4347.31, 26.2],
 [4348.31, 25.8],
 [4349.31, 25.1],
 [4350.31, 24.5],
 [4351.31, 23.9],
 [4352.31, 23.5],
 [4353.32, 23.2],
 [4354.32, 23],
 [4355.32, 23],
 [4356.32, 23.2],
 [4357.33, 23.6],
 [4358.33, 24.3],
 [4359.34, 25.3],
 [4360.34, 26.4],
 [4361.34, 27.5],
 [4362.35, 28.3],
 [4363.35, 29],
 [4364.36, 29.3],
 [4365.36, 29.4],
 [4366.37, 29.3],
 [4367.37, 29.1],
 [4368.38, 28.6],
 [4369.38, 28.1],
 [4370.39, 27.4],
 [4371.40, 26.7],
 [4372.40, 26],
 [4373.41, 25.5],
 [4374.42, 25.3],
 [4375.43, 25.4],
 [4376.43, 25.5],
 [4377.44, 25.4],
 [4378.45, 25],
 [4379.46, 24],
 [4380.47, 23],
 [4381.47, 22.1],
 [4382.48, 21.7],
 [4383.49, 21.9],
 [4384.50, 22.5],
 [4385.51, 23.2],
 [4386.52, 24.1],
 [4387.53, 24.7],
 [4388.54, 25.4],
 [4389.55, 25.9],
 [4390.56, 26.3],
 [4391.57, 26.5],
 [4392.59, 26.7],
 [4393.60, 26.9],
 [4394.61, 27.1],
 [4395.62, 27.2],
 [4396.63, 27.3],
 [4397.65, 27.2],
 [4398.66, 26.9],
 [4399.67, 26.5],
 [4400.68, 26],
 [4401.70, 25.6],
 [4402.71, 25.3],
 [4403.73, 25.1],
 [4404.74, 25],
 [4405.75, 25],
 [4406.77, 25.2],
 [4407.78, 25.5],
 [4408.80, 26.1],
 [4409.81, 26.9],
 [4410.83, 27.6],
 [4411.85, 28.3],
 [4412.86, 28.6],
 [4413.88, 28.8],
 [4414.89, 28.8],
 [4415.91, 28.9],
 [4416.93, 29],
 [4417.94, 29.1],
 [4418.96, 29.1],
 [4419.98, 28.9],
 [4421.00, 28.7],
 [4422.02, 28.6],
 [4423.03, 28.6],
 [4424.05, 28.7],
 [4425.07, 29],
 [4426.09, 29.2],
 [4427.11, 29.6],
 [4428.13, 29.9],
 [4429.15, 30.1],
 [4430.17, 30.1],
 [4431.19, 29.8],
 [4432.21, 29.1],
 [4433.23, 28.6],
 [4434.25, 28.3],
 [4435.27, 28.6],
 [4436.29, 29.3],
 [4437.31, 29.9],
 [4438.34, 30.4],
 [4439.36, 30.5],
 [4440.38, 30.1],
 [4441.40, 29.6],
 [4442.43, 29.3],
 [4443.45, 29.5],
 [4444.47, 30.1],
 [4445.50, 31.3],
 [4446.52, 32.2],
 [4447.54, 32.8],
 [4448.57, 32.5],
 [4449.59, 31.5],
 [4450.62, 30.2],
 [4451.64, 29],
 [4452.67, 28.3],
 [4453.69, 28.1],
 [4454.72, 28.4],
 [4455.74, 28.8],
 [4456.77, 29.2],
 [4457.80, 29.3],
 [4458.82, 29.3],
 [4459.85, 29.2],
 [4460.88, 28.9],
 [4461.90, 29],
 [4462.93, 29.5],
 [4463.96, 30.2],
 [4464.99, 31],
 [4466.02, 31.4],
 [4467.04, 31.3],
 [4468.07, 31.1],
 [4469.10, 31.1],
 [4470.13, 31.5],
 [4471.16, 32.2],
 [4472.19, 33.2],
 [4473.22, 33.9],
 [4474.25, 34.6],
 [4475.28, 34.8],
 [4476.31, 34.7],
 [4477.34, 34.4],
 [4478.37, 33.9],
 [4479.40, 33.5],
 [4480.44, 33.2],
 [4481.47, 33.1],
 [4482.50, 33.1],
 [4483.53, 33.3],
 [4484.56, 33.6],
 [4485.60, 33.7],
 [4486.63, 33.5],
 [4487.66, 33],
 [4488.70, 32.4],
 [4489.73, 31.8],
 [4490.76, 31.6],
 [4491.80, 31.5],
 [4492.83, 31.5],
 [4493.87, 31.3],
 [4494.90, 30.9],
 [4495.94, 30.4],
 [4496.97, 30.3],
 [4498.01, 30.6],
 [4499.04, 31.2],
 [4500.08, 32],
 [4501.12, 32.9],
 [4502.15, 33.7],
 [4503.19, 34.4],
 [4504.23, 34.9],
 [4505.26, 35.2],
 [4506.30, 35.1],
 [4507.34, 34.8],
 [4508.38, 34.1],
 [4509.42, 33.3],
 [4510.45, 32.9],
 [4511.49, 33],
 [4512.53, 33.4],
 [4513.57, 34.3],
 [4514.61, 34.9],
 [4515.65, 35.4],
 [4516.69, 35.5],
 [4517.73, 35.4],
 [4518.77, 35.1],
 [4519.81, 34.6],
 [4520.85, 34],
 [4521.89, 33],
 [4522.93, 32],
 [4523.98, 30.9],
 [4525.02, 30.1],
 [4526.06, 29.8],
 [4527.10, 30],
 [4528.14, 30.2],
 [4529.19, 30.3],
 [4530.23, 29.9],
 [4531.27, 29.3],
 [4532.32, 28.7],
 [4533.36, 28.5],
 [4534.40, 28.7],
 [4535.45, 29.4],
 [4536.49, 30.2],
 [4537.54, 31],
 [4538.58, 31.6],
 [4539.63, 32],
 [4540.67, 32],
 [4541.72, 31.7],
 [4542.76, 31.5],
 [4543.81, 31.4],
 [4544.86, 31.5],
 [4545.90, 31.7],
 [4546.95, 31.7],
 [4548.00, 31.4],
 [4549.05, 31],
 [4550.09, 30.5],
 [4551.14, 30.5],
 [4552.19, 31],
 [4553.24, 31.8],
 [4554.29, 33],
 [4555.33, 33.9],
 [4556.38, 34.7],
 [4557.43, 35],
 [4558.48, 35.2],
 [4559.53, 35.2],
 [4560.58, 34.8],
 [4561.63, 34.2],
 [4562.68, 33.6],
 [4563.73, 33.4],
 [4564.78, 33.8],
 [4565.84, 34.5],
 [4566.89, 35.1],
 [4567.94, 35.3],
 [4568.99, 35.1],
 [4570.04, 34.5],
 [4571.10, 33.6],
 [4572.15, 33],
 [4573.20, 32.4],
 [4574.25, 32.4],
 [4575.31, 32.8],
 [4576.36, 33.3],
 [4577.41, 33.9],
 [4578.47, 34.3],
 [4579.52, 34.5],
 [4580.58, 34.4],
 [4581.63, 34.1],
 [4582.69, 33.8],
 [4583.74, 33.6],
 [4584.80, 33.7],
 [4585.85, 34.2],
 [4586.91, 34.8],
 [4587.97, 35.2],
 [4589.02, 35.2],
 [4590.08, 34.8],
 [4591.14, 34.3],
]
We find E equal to 1.4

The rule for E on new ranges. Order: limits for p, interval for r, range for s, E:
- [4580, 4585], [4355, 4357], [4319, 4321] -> 0.9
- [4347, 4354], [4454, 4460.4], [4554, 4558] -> 1.3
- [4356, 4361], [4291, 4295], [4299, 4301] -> 0.9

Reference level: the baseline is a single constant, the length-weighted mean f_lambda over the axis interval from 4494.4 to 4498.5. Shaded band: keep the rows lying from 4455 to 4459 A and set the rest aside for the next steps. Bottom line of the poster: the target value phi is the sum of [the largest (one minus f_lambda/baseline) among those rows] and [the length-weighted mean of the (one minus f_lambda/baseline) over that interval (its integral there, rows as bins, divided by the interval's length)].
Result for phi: 0.1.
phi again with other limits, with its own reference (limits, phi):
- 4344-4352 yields 0.4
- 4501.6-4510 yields -0.2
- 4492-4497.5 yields 0.0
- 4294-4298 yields 0.6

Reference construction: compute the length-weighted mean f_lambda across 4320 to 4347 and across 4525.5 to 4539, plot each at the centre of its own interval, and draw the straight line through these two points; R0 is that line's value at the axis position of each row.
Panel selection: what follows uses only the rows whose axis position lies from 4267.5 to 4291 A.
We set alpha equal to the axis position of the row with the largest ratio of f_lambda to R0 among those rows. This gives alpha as 4267.96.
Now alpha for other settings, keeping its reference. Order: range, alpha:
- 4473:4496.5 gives 4475.28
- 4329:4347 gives 4331.32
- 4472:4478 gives 4475.28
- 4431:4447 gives 4446.52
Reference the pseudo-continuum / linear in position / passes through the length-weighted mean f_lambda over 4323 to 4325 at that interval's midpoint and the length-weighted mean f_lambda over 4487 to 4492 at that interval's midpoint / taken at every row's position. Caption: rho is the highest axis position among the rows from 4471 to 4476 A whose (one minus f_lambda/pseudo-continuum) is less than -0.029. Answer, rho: 4475.28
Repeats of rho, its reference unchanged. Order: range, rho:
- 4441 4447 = 4446.52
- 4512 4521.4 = 4518.77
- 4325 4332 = 4331.32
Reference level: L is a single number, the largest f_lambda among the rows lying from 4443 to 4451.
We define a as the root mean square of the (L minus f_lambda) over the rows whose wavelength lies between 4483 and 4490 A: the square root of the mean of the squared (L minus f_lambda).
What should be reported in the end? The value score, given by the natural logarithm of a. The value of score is -0.4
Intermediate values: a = 0.70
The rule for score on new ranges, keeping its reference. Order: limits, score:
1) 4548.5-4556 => 0.5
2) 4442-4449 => 0.8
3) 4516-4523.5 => 0.6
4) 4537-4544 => 0.2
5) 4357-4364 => 1.9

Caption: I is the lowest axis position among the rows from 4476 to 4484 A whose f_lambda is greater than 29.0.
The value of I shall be 4476.31 A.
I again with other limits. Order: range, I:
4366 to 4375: 4366.37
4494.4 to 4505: 4494.90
